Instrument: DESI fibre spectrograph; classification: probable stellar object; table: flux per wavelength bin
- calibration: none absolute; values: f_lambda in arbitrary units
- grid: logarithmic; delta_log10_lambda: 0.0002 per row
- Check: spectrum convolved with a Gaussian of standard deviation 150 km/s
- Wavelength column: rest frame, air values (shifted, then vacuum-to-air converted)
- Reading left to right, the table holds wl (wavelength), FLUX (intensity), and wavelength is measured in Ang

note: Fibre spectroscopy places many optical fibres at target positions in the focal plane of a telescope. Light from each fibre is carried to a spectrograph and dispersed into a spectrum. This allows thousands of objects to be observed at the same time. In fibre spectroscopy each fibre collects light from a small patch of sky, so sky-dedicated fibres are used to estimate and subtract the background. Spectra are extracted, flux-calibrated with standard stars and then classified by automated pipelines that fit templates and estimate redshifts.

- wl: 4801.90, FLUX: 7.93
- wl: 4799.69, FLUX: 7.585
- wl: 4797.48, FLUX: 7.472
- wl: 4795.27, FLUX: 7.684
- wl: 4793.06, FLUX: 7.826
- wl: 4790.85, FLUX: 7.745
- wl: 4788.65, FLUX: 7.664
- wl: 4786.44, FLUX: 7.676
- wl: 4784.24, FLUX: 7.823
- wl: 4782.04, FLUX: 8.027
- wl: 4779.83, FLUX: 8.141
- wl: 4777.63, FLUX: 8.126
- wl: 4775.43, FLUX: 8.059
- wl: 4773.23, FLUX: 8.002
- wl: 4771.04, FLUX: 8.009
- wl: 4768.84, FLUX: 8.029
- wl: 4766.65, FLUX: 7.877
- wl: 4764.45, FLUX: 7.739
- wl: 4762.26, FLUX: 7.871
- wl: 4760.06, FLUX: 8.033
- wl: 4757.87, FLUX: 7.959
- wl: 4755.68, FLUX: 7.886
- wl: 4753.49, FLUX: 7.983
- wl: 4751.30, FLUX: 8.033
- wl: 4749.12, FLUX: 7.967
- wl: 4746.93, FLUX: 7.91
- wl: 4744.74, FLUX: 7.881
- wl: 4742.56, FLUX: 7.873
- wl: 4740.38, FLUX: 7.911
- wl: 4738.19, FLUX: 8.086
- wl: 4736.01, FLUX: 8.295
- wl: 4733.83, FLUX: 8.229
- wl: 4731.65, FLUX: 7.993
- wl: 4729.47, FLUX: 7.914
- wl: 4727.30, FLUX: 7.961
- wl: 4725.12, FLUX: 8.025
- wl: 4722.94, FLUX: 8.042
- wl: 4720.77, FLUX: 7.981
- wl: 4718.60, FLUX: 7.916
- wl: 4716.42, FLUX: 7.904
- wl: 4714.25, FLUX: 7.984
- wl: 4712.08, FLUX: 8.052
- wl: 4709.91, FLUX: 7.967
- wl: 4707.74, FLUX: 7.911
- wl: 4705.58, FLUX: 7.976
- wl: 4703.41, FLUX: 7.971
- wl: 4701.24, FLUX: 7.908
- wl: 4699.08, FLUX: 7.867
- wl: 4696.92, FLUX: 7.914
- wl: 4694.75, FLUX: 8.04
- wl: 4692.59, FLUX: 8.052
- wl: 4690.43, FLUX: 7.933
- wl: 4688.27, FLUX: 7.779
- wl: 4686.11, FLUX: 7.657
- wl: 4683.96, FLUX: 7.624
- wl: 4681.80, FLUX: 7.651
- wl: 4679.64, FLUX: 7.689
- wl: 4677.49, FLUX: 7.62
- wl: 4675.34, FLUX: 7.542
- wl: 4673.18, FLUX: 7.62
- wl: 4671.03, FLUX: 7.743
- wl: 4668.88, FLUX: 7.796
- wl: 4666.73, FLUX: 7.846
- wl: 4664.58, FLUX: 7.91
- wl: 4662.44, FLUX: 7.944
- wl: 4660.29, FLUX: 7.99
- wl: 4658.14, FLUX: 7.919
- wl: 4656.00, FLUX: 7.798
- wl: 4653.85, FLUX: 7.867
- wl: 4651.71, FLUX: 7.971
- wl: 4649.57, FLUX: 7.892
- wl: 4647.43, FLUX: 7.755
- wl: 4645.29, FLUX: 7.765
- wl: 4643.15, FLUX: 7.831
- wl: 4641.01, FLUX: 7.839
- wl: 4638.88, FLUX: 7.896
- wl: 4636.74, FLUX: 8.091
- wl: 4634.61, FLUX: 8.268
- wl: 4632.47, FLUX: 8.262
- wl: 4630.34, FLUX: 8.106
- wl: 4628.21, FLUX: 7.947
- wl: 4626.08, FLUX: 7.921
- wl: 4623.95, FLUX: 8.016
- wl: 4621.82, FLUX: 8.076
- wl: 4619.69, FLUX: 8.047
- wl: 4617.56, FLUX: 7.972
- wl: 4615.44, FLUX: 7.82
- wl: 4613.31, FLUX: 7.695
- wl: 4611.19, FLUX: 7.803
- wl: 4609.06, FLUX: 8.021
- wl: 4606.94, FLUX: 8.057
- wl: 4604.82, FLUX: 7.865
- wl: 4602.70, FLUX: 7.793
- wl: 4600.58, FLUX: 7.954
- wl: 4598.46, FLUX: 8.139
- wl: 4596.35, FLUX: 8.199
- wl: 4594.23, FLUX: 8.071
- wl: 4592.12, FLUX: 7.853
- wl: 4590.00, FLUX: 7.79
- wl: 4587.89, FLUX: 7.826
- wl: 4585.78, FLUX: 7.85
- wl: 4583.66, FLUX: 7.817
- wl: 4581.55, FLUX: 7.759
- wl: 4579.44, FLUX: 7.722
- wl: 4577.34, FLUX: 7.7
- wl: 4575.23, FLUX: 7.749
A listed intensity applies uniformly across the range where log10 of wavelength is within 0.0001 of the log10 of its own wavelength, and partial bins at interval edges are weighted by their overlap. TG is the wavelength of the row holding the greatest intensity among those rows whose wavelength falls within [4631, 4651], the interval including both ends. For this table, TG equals 4634.61 Ang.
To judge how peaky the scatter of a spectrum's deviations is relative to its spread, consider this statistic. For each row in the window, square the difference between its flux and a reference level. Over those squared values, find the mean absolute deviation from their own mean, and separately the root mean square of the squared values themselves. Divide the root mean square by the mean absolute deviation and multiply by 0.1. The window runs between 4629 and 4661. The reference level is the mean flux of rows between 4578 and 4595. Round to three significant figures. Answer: 0.154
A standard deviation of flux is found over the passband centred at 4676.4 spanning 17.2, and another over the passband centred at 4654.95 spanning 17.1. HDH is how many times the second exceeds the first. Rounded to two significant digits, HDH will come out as 1.0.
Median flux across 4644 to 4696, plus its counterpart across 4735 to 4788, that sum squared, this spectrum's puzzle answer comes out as 249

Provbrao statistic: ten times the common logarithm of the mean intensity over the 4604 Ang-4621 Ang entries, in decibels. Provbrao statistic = 8.982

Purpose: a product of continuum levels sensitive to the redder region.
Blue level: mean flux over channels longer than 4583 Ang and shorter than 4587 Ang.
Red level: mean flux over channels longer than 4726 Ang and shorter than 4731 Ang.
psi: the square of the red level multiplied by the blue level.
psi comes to 494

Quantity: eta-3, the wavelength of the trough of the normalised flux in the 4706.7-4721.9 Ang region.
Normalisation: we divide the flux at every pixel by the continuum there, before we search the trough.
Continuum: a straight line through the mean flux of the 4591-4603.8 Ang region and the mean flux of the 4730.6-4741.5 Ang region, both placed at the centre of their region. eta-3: 4716.42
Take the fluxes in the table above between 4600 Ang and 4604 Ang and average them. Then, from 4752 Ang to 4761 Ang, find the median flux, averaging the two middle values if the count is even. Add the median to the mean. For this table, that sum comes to 15.8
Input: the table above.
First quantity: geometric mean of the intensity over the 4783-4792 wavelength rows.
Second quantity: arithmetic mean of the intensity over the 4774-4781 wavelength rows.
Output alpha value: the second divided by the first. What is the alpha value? 1.05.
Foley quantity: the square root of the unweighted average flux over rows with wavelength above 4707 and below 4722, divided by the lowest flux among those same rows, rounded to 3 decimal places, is 0.357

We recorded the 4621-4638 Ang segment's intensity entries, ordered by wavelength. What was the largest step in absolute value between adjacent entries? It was 0.18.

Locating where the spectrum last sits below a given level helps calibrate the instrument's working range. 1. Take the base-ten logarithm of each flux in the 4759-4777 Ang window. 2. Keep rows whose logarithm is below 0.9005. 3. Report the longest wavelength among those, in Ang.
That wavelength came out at 4766.65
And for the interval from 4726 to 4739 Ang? 4729.47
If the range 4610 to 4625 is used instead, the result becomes 4615.44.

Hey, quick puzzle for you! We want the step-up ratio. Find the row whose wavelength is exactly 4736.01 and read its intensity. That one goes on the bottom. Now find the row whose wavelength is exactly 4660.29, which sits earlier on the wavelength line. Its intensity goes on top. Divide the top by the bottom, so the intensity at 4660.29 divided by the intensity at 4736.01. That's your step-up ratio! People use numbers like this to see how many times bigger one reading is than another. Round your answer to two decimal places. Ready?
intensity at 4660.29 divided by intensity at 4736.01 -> 0.96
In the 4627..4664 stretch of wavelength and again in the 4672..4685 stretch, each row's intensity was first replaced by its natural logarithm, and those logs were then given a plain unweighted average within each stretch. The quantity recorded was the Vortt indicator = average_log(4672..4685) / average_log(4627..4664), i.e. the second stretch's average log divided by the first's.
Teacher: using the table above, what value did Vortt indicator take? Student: 0.98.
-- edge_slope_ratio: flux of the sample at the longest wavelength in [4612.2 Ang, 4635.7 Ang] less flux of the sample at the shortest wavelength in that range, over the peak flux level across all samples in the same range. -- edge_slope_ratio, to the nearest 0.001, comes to 0.069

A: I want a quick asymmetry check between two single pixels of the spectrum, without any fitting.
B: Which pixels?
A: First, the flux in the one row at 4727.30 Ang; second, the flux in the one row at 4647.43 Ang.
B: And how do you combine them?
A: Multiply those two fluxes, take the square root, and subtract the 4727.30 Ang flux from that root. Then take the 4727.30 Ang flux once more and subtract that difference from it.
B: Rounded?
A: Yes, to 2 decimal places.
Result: 8.06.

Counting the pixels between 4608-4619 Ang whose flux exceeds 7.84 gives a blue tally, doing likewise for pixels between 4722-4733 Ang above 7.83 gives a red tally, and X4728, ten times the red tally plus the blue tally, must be 52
